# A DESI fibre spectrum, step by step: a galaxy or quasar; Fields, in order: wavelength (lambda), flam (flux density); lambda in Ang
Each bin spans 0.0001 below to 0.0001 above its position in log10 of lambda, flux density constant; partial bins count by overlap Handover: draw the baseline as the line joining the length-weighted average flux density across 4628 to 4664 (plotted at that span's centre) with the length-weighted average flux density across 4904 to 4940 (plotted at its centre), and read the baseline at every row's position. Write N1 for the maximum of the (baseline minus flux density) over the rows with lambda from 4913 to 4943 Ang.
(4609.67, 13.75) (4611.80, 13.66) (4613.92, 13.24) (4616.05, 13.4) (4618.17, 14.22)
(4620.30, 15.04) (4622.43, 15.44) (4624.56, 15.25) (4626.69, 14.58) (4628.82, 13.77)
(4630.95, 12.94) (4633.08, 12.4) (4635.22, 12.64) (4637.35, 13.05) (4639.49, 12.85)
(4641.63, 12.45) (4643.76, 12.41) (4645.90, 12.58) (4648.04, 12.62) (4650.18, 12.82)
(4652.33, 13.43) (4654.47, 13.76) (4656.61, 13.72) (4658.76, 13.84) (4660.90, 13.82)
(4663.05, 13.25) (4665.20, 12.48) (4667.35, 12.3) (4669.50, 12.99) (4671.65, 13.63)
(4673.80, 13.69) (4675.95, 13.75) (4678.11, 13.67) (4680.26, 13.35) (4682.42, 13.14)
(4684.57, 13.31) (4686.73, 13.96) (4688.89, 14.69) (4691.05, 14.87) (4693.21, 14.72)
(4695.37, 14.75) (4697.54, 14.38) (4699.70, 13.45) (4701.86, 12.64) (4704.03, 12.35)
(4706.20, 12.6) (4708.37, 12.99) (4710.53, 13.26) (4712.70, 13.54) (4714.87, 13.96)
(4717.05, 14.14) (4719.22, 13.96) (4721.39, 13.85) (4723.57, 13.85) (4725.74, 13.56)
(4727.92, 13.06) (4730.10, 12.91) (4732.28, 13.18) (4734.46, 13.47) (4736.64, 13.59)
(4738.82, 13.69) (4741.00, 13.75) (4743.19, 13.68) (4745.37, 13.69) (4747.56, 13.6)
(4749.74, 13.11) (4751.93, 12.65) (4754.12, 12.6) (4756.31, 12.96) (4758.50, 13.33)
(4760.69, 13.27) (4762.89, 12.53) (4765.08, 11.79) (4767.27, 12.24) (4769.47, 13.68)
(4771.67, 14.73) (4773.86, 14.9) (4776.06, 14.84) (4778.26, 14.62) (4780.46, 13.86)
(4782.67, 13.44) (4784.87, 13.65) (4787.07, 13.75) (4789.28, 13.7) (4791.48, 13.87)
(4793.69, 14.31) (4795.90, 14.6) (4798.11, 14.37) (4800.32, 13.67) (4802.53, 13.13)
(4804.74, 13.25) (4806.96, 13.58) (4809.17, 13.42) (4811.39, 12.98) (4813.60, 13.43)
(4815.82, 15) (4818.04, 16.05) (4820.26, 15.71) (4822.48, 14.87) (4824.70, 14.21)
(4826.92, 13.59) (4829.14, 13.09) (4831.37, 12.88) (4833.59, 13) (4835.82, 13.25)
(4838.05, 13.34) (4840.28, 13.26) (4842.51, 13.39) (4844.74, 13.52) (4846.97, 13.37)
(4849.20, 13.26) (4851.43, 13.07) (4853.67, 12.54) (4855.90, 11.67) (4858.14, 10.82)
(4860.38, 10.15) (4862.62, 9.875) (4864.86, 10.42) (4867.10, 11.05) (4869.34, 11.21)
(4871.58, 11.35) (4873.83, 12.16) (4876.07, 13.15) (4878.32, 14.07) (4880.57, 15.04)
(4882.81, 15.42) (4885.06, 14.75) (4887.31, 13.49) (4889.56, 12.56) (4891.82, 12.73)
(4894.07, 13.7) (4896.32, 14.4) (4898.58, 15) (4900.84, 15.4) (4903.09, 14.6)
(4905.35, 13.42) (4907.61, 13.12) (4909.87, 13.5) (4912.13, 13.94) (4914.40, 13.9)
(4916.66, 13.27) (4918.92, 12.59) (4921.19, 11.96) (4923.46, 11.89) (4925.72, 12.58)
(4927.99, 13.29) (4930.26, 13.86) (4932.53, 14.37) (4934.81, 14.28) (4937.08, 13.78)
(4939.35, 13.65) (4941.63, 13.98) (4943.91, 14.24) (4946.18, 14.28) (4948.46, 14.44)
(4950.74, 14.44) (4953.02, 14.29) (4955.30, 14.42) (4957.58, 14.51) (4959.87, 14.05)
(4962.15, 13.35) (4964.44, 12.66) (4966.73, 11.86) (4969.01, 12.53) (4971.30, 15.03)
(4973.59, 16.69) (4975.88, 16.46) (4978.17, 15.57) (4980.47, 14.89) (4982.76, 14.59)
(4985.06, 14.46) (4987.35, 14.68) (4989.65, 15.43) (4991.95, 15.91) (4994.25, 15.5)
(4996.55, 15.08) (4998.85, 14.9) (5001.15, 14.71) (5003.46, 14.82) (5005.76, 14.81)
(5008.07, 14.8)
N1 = 1.5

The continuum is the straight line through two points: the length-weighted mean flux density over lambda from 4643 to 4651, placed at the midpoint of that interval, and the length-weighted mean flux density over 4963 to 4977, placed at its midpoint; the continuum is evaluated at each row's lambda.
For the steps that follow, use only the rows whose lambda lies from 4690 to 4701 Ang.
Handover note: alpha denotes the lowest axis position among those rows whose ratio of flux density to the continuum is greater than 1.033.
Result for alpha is 4691.05 Ang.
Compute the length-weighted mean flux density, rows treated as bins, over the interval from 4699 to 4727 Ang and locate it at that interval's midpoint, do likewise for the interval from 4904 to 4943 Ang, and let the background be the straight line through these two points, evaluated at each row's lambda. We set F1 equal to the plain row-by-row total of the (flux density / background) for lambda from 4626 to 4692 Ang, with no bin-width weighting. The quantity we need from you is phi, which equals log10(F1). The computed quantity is 1.5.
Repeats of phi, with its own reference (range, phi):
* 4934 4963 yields 1.1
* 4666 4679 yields 0.8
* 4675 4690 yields 0.9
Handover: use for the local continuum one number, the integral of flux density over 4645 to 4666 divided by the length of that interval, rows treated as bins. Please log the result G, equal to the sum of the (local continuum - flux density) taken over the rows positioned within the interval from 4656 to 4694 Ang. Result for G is -7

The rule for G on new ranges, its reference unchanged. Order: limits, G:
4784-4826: -16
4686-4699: -8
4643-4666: 1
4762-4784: -4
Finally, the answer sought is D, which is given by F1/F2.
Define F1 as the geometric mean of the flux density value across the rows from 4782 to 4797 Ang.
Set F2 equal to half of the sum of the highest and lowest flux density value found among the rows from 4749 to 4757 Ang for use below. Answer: 1.08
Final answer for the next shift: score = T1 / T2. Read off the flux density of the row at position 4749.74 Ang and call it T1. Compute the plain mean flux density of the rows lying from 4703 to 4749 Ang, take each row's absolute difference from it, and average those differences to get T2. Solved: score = 36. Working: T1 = 13.11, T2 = 0.4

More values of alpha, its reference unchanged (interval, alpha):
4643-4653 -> 4652.33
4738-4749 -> 4738.82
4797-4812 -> 4798.11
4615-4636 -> 4616.05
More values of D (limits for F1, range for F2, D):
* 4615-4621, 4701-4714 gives 1.10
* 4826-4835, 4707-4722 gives 0.97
